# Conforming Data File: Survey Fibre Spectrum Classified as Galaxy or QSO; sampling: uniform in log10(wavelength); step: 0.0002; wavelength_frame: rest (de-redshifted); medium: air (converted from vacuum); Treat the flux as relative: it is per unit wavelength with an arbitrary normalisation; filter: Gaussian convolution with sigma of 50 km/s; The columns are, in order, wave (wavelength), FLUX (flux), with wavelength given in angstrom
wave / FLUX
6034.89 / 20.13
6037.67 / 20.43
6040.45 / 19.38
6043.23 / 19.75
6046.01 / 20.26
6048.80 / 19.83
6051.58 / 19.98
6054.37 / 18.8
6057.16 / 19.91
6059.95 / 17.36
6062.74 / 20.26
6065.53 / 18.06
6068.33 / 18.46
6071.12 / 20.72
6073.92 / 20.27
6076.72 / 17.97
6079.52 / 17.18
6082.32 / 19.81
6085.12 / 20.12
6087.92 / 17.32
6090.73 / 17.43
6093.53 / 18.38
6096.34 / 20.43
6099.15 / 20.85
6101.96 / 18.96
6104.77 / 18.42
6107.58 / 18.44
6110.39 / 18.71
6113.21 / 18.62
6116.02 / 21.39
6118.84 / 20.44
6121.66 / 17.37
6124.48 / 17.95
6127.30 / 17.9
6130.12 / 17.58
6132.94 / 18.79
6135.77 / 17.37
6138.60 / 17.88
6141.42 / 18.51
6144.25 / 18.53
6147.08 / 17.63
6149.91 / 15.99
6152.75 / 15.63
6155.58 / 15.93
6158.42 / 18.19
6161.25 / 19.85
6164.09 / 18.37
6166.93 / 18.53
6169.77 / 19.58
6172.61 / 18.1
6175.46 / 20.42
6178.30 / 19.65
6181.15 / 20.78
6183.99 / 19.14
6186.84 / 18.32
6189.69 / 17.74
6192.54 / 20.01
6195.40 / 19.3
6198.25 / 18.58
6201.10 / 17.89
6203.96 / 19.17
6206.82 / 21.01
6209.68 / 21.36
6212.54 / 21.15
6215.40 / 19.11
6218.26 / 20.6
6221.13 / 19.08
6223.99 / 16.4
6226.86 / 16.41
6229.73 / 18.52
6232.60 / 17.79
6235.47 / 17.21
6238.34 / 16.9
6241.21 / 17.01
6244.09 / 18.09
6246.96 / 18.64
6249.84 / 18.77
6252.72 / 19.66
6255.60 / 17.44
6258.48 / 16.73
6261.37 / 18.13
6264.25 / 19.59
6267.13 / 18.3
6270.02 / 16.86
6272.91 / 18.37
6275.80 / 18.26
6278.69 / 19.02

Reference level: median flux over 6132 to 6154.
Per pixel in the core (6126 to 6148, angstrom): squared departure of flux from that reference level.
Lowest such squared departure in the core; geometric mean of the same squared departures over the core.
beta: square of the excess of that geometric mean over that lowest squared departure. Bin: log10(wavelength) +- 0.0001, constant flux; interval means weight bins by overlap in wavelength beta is 0.0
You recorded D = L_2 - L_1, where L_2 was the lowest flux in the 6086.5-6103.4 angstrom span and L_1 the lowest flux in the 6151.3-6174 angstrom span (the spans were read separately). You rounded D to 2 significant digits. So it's 1.7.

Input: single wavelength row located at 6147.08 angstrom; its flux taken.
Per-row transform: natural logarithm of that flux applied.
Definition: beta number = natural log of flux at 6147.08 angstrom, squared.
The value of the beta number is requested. 8.2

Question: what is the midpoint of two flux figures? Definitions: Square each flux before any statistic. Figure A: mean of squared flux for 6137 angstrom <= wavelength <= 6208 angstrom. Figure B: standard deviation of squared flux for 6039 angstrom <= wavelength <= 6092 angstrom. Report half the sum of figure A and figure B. 196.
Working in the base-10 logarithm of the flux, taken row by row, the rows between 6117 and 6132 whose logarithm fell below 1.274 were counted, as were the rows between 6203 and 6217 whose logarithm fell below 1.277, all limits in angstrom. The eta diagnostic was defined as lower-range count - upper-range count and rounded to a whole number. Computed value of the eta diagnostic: 4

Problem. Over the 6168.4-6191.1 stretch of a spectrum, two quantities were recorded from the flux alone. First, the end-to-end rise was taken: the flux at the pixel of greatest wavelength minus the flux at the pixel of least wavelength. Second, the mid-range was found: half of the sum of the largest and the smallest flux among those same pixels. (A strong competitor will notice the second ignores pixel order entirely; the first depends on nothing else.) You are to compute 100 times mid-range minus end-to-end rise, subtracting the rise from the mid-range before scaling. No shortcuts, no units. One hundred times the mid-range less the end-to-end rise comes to 2110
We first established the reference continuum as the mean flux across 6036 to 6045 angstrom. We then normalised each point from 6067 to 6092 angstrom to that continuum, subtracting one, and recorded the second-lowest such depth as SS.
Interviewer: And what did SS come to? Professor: -0.13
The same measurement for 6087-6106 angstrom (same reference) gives -0.12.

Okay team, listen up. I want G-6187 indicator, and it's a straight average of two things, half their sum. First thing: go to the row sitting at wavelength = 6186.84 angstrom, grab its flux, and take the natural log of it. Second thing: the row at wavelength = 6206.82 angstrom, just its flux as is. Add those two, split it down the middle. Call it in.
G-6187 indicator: 12.0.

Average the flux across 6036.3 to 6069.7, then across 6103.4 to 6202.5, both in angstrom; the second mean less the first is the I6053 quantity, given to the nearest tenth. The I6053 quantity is -0.9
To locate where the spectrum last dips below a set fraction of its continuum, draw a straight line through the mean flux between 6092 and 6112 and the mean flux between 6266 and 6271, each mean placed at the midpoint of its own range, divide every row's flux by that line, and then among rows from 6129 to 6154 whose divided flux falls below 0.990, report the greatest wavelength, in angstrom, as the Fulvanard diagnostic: 6152.75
